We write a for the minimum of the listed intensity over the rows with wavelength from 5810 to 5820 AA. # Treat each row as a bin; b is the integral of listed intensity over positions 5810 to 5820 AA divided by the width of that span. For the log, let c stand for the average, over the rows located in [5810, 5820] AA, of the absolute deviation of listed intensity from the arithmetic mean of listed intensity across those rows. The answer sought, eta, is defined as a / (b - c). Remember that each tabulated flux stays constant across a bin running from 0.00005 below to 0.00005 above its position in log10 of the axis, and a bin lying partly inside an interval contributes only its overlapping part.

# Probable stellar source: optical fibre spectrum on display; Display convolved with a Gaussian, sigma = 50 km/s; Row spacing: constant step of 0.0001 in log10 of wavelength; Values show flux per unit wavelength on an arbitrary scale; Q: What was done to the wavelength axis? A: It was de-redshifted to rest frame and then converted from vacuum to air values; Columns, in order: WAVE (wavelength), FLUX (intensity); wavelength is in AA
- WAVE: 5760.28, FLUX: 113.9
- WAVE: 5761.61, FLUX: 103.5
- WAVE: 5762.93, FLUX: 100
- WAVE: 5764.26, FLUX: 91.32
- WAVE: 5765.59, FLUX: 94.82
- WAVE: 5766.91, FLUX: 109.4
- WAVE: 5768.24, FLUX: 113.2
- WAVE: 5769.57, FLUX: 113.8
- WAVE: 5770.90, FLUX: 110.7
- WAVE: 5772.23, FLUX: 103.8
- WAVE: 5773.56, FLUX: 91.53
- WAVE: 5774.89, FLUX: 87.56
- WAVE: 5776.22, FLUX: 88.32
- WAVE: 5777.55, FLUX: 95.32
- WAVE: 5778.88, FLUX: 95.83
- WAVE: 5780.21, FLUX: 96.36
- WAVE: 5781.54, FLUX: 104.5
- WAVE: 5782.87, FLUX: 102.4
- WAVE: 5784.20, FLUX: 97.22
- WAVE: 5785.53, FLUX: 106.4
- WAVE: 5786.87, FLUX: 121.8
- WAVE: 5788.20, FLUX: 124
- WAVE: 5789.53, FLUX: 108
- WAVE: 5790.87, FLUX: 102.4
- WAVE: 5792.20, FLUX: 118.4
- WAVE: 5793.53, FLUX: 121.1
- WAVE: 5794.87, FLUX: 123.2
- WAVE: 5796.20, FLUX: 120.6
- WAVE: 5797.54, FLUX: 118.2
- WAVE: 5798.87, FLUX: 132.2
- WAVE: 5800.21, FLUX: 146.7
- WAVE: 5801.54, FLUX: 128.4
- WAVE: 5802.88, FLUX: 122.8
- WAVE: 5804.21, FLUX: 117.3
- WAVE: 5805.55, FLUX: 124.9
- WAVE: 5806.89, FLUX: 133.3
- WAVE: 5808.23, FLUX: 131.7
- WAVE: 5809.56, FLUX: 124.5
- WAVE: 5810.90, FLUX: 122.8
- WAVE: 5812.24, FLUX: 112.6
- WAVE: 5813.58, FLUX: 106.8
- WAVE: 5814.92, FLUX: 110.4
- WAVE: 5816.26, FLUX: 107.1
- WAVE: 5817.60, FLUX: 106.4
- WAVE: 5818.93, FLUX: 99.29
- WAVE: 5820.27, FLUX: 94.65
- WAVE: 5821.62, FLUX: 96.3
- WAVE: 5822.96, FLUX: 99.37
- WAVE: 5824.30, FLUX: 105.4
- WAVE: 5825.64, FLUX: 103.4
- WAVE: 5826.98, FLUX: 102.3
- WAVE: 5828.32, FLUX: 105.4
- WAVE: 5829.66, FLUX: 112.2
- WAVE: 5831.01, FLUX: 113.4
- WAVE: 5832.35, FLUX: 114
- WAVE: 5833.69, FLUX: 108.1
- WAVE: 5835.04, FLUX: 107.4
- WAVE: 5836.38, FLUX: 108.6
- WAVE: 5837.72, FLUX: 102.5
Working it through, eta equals 0.954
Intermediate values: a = 99.29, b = 109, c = 5.1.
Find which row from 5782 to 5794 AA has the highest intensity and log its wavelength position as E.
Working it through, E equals 5788.20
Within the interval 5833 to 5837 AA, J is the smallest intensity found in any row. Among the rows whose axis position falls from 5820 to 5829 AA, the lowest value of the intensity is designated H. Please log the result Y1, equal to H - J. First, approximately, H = 94.65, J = 107.4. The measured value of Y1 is -13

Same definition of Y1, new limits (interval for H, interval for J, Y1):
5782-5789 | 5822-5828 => -2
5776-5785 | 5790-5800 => -14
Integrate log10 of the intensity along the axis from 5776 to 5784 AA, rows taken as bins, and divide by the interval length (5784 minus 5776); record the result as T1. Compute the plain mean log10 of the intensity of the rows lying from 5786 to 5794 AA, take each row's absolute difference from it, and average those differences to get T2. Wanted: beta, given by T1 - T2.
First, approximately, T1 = 1.99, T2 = 0.028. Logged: 1.96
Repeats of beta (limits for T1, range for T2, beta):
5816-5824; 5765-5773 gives 1.98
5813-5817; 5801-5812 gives 2.02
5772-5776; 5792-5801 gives 1.94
